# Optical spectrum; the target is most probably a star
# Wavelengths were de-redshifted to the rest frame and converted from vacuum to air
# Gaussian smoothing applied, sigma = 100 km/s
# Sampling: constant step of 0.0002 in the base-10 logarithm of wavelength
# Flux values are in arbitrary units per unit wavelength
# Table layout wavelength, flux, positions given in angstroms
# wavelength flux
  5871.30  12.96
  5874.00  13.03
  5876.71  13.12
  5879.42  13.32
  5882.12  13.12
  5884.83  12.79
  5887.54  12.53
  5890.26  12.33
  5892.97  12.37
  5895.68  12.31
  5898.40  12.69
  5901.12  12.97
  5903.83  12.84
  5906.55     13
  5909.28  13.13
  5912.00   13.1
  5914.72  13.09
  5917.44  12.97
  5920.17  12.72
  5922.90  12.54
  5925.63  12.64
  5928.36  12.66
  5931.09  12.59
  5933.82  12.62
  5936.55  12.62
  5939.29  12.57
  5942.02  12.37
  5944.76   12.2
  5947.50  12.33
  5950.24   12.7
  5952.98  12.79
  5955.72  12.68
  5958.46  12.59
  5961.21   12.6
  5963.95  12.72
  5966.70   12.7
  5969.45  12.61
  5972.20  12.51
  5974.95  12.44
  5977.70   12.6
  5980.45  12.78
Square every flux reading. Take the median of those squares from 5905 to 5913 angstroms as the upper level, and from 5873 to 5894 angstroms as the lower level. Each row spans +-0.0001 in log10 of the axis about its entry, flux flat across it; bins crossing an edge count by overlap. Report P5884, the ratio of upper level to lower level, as 1.03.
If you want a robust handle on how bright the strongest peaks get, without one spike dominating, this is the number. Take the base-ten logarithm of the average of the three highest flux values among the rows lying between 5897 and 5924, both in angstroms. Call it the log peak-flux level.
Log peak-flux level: 1.117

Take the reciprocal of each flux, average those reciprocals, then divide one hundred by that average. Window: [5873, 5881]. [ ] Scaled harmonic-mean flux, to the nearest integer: 1316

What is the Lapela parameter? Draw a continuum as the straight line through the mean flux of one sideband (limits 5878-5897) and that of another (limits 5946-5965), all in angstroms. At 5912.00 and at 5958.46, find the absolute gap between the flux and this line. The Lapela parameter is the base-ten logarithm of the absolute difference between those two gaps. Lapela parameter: -0.40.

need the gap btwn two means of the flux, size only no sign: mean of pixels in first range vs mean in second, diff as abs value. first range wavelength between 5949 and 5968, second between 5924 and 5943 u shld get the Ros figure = 0.10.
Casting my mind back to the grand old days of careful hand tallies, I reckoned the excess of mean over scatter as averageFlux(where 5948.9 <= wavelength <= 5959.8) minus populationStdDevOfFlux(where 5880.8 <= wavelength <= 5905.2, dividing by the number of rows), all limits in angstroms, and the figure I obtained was 12.4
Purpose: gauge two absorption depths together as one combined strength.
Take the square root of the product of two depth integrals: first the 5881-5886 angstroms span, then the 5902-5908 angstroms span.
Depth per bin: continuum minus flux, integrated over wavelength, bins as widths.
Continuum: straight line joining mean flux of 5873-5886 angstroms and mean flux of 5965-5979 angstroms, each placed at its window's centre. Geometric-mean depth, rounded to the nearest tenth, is 0.2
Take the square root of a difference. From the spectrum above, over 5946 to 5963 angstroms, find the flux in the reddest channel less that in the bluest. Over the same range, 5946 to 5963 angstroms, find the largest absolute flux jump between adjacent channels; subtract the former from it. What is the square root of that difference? 0.32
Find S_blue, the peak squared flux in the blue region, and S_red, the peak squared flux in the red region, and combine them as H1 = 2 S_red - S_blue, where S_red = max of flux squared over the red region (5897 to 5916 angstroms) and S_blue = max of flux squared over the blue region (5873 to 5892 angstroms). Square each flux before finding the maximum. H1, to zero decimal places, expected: 167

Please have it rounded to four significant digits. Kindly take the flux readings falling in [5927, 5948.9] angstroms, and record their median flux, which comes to 12.58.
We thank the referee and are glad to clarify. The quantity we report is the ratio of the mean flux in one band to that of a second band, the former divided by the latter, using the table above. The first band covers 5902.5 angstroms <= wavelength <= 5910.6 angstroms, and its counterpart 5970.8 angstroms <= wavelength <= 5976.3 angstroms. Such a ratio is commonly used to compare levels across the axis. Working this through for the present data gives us 1.04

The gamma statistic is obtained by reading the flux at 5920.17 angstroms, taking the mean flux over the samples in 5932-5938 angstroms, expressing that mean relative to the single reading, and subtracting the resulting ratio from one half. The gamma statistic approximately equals -0.492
